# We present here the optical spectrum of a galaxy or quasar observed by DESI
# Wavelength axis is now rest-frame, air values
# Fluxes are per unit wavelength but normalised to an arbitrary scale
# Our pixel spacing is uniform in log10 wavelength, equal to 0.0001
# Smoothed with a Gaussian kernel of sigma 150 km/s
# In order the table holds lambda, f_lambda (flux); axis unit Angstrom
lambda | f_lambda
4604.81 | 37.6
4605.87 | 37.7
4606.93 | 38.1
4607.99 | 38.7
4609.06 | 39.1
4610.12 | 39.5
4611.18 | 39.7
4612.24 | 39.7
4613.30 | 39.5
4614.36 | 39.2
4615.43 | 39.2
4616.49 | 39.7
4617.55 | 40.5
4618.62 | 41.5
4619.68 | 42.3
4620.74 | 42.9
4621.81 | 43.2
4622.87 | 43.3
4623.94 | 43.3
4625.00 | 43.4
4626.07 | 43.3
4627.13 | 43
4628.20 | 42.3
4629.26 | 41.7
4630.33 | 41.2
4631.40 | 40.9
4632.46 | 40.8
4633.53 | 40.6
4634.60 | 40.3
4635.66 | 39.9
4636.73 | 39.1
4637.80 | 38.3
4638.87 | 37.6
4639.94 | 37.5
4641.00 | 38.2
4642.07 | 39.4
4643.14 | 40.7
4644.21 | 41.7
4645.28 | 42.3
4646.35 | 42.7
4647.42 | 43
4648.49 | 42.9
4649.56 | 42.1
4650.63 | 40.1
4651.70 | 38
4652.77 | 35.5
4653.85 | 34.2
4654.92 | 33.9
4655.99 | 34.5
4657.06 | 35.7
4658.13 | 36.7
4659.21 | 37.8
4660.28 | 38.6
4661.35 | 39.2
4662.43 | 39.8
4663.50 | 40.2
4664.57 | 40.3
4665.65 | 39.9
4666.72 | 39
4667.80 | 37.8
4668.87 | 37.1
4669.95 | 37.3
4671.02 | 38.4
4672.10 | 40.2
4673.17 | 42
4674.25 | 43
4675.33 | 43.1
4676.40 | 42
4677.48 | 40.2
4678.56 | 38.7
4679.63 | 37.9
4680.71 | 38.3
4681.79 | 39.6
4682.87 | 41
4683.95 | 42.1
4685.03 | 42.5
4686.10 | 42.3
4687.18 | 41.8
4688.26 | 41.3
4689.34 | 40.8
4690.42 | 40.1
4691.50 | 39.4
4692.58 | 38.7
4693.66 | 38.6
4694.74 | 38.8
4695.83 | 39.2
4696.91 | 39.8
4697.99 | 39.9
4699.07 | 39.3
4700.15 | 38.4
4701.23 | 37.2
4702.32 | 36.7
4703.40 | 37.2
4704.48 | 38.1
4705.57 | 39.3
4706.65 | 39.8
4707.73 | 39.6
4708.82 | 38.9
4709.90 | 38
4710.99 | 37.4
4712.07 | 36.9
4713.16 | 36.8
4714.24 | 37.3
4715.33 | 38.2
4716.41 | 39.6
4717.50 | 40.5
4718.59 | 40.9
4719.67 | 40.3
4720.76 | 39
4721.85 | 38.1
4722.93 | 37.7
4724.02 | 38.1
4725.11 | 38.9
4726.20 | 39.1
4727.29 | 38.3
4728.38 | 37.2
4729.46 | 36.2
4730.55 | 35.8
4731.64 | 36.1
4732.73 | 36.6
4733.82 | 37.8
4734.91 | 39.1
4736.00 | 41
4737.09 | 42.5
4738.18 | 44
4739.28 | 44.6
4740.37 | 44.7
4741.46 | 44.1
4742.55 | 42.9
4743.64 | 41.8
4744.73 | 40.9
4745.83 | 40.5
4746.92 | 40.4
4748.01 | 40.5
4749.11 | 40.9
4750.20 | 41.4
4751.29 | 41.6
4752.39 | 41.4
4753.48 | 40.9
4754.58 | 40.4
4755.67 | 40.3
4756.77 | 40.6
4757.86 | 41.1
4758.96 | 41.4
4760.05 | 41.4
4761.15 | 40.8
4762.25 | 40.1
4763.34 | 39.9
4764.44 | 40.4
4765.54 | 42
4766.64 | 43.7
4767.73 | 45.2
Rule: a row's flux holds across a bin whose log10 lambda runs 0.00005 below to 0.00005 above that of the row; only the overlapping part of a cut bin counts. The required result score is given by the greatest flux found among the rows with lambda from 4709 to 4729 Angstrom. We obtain 40.9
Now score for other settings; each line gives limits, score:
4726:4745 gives 44.7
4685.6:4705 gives 42.3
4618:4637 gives 43.4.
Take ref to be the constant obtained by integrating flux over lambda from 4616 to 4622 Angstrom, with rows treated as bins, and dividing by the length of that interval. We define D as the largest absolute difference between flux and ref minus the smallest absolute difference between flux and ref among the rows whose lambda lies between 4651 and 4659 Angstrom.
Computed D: 4.1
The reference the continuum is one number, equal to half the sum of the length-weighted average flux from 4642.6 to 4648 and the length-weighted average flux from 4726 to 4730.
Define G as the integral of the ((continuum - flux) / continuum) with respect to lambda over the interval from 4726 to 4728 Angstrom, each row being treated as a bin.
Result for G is 0.07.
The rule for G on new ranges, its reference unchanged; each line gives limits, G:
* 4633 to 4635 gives -0.03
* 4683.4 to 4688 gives -0.26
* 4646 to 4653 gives -0.16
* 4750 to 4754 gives -0.15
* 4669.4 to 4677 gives -0.19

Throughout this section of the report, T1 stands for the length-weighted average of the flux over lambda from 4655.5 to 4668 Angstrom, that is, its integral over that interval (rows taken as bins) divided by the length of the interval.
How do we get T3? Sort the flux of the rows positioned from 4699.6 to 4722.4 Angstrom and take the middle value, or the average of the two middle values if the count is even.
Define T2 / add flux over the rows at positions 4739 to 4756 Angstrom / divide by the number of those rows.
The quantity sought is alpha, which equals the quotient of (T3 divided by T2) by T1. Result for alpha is 0.0239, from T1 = 38.3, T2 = 41.7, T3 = 38.2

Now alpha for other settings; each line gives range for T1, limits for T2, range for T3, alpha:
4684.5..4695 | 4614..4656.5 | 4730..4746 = 0.0251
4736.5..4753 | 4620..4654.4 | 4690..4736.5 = 0.0225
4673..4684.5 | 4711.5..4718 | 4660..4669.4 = 0.0252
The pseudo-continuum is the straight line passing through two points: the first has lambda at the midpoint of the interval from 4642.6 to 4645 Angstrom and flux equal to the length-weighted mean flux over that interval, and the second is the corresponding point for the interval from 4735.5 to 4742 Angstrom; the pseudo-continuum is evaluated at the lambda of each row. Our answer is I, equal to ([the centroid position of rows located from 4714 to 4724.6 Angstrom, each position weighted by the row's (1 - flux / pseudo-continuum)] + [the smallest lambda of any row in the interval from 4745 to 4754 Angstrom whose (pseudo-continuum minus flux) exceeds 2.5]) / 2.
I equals 4732.6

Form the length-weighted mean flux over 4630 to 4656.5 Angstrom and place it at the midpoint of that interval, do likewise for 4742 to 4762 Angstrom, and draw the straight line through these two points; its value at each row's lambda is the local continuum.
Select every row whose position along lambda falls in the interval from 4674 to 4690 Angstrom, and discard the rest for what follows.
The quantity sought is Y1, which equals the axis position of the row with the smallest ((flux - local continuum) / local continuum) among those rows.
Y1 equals 4679.63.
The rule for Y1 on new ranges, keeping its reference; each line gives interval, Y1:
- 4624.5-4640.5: 4639.94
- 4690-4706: 4702.32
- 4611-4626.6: 4615.43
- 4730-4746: 4730.55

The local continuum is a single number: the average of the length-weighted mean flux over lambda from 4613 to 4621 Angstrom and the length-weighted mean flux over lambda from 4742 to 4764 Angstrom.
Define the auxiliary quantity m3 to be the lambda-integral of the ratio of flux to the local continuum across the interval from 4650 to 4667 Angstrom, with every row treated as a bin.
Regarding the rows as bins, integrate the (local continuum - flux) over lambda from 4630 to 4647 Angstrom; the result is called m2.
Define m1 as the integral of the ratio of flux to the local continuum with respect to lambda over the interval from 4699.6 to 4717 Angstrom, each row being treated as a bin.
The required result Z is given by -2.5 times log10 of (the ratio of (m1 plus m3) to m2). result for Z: -1.10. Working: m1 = 16.3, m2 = 12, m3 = 15.7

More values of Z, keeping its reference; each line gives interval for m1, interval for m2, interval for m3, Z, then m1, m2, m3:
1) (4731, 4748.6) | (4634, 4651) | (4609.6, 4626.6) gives -1.79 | 17.7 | 7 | 17.2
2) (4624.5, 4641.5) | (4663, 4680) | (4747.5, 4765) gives -0.85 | 16.9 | 16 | 17.5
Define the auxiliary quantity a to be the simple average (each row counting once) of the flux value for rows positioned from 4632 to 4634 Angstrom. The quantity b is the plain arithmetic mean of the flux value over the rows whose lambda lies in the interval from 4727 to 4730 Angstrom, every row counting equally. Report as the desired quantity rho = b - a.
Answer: -3.5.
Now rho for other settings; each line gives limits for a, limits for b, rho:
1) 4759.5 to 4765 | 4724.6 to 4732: -3.1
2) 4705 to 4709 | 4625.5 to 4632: 2.7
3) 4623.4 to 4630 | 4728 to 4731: -6.4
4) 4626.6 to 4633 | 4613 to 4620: -1.4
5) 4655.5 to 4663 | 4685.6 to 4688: 4.6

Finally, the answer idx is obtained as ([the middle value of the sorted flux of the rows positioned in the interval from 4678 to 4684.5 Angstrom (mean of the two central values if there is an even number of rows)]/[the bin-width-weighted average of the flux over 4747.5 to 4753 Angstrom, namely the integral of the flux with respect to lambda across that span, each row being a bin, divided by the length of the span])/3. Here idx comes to 0.317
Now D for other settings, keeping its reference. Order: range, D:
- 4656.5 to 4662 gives 3.5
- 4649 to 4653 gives 5.6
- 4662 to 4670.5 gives 3.2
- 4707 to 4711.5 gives 2.2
